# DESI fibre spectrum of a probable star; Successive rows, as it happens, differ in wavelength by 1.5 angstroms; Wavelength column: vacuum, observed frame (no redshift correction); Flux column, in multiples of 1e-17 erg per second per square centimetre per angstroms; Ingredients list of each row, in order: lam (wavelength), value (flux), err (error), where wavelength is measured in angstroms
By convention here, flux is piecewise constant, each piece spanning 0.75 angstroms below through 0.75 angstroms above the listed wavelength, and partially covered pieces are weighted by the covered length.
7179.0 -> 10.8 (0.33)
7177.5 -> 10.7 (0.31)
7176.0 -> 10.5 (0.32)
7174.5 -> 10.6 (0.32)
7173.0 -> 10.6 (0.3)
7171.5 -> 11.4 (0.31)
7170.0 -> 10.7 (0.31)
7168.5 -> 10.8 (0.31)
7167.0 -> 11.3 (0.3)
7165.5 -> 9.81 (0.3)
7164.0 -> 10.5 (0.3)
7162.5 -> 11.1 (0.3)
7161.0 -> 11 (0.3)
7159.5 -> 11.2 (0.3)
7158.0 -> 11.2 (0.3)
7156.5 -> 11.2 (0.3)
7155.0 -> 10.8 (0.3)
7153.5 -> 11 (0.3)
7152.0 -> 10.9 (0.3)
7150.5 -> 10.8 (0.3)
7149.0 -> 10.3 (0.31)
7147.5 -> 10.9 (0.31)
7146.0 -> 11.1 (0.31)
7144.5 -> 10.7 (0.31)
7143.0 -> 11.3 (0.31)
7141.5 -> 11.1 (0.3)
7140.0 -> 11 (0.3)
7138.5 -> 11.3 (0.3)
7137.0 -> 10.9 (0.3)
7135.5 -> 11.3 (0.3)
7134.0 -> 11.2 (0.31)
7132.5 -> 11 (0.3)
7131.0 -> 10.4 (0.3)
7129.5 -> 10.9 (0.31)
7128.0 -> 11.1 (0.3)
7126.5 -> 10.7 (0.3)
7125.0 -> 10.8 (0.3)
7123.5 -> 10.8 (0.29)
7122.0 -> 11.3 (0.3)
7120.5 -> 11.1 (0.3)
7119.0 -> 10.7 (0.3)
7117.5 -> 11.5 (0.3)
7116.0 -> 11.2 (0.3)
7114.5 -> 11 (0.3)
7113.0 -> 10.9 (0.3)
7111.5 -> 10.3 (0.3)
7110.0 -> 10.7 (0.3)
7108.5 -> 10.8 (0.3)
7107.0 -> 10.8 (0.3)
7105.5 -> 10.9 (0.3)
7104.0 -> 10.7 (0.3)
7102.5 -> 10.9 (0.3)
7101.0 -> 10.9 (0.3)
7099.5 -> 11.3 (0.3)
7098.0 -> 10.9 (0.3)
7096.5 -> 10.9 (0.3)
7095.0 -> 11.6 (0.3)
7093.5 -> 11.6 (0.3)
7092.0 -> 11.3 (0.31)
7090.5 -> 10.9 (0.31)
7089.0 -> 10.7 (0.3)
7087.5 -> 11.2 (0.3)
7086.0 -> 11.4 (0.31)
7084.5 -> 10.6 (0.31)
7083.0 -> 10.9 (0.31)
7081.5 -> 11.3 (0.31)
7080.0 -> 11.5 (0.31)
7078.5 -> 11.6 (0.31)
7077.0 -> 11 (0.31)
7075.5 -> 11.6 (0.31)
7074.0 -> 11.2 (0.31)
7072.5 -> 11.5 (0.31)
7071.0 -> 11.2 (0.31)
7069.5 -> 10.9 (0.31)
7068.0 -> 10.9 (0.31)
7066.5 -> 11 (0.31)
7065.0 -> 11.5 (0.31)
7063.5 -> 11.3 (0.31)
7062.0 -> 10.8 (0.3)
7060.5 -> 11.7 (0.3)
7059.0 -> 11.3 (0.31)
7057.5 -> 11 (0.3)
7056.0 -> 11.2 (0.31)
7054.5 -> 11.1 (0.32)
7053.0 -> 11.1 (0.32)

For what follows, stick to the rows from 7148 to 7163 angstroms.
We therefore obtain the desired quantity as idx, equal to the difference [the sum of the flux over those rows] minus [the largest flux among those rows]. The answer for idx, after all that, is 98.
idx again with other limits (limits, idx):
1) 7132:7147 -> 100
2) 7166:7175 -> 54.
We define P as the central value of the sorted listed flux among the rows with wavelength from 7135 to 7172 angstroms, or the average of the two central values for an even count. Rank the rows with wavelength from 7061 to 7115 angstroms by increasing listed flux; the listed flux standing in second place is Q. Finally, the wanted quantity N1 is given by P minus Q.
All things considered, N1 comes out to 0.40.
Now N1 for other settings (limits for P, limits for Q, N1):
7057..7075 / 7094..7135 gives 0.80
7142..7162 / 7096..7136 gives 0.60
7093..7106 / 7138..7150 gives 0.20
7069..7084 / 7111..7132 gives 0.85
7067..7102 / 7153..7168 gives 0.70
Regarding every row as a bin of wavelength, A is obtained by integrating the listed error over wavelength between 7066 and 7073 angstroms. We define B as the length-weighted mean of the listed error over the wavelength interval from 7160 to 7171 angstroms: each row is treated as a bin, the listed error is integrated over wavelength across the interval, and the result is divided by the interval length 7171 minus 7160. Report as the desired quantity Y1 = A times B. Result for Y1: 0.7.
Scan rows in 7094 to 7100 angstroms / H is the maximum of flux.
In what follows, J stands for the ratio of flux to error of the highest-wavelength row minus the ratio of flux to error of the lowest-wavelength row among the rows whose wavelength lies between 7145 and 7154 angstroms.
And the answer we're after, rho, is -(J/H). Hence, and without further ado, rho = -0.07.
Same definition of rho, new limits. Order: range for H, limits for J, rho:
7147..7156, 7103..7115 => -0.09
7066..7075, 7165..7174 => -0.23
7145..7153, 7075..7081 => 0.03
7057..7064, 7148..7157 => -0.35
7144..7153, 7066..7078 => 0.00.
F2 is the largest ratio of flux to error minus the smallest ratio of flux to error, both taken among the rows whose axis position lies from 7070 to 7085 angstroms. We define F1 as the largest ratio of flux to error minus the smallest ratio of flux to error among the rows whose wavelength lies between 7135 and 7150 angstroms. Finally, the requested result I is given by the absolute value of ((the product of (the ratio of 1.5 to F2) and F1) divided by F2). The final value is 0.64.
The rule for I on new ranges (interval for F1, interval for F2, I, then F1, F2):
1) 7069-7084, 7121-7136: 0.38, 2.3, 3.00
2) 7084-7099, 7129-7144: 0.75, 4.5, 3.00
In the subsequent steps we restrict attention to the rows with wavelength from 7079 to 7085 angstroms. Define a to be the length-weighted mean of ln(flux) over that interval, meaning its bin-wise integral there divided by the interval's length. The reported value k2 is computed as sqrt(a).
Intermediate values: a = 2.41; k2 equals 1.55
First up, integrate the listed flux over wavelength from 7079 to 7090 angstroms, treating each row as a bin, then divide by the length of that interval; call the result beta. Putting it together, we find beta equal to 11.1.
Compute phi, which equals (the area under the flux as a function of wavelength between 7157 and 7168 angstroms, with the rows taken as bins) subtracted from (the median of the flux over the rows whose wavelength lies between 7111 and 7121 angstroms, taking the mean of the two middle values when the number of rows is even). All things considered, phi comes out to -109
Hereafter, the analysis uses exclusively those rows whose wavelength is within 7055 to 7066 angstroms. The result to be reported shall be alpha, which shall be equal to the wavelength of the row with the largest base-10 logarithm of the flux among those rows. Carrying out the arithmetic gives 7060.5 angstroms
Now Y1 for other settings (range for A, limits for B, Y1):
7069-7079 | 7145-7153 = 0.9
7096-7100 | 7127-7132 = 0.4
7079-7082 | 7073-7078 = 0.3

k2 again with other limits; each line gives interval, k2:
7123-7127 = 1.54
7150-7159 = 1.55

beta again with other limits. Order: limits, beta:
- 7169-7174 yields 10.9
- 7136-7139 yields 11.1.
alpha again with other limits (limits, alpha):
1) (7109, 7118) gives 7117.5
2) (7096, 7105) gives 7099.5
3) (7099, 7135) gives 7117.5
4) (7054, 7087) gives 7060.5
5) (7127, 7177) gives 7171.5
